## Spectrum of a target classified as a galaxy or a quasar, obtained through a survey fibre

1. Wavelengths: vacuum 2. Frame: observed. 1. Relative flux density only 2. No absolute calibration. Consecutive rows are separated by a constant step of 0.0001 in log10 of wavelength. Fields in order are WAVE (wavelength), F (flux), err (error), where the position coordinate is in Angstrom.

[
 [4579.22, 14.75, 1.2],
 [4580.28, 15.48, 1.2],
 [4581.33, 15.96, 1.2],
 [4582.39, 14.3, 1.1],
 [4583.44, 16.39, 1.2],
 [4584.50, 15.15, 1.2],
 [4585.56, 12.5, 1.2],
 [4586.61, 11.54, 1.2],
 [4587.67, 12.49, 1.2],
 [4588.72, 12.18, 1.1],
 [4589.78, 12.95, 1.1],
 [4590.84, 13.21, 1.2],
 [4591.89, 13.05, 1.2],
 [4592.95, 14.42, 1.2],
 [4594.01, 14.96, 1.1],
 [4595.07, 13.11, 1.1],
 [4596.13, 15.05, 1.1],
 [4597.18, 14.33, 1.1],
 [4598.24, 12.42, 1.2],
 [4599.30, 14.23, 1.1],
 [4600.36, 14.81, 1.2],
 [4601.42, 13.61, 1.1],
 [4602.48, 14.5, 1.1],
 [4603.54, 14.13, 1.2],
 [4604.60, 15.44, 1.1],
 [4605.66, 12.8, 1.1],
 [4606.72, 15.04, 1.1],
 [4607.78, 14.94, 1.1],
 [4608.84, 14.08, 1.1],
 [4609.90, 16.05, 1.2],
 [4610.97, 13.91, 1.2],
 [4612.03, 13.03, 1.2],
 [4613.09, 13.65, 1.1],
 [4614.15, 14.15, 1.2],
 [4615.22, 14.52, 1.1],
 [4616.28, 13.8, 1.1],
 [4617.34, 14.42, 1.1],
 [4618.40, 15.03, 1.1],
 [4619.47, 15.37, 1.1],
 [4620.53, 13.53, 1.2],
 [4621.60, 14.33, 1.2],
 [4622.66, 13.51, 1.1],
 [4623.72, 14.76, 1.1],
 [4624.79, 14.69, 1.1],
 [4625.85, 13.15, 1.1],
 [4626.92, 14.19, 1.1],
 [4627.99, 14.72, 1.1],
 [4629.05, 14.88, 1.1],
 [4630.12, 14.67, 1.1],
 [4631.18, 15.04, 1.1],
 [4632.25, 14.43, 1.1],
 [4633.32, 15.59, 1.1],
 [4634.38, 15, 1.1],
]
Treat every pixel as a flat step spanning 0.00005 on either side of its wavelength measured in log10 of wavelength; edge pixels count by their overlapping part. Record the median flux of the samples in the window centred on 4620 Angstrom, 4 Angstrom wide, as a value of 14.7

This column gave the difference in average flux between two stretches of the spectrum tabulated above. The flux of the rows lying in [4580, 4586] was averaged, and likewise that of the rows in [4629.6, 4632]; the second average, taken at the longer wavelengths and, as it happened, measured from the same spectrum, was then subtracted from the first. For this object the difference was 0.1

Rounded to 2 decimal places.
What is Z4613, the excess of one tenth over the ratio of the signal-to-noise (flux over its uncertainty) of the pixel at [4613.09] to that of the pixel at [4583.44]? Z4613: -0.81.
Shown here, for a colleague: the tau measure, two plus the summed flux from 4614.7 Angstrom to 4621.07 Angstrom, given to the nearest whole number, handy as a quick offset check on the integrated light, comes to 89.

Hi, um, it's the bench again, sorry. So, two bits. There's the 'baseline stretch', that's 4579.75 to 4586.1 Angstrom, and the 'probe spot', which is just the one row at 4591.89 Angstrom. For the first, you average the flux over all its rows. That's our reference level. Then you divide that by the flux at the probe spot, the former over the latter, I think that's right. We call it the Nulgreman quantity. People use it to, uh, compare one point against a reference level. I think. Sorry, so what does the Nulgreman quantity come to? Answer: 1.15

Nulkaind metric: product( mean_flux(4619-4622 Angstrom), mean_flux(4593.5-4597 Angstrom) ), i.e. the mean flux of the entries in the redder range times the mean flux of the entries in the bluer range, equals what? 207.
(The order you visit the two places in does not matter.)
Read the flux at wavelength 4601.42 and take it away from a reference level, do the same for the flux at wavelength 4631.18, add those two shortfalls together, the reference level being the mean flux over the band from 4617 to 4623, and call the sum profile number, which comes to 0.1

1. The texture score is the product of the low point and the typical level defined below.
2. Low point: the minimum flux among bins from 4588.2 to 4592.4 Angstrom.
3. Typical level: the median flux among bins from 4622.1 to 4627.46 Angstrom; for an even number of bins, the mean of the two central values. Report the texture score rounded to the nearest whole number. 173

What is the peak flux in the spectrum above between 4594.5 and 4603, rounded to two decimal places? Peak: 15.05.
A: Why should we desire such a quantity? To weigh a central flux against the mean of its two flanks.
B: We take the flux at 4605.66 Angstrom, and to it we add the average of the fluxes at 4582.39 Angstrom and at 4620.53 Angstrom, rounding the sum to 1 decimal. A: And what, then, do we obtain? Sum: 26.7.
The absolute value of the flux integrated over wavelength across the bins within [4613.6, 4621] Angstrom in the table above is 107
